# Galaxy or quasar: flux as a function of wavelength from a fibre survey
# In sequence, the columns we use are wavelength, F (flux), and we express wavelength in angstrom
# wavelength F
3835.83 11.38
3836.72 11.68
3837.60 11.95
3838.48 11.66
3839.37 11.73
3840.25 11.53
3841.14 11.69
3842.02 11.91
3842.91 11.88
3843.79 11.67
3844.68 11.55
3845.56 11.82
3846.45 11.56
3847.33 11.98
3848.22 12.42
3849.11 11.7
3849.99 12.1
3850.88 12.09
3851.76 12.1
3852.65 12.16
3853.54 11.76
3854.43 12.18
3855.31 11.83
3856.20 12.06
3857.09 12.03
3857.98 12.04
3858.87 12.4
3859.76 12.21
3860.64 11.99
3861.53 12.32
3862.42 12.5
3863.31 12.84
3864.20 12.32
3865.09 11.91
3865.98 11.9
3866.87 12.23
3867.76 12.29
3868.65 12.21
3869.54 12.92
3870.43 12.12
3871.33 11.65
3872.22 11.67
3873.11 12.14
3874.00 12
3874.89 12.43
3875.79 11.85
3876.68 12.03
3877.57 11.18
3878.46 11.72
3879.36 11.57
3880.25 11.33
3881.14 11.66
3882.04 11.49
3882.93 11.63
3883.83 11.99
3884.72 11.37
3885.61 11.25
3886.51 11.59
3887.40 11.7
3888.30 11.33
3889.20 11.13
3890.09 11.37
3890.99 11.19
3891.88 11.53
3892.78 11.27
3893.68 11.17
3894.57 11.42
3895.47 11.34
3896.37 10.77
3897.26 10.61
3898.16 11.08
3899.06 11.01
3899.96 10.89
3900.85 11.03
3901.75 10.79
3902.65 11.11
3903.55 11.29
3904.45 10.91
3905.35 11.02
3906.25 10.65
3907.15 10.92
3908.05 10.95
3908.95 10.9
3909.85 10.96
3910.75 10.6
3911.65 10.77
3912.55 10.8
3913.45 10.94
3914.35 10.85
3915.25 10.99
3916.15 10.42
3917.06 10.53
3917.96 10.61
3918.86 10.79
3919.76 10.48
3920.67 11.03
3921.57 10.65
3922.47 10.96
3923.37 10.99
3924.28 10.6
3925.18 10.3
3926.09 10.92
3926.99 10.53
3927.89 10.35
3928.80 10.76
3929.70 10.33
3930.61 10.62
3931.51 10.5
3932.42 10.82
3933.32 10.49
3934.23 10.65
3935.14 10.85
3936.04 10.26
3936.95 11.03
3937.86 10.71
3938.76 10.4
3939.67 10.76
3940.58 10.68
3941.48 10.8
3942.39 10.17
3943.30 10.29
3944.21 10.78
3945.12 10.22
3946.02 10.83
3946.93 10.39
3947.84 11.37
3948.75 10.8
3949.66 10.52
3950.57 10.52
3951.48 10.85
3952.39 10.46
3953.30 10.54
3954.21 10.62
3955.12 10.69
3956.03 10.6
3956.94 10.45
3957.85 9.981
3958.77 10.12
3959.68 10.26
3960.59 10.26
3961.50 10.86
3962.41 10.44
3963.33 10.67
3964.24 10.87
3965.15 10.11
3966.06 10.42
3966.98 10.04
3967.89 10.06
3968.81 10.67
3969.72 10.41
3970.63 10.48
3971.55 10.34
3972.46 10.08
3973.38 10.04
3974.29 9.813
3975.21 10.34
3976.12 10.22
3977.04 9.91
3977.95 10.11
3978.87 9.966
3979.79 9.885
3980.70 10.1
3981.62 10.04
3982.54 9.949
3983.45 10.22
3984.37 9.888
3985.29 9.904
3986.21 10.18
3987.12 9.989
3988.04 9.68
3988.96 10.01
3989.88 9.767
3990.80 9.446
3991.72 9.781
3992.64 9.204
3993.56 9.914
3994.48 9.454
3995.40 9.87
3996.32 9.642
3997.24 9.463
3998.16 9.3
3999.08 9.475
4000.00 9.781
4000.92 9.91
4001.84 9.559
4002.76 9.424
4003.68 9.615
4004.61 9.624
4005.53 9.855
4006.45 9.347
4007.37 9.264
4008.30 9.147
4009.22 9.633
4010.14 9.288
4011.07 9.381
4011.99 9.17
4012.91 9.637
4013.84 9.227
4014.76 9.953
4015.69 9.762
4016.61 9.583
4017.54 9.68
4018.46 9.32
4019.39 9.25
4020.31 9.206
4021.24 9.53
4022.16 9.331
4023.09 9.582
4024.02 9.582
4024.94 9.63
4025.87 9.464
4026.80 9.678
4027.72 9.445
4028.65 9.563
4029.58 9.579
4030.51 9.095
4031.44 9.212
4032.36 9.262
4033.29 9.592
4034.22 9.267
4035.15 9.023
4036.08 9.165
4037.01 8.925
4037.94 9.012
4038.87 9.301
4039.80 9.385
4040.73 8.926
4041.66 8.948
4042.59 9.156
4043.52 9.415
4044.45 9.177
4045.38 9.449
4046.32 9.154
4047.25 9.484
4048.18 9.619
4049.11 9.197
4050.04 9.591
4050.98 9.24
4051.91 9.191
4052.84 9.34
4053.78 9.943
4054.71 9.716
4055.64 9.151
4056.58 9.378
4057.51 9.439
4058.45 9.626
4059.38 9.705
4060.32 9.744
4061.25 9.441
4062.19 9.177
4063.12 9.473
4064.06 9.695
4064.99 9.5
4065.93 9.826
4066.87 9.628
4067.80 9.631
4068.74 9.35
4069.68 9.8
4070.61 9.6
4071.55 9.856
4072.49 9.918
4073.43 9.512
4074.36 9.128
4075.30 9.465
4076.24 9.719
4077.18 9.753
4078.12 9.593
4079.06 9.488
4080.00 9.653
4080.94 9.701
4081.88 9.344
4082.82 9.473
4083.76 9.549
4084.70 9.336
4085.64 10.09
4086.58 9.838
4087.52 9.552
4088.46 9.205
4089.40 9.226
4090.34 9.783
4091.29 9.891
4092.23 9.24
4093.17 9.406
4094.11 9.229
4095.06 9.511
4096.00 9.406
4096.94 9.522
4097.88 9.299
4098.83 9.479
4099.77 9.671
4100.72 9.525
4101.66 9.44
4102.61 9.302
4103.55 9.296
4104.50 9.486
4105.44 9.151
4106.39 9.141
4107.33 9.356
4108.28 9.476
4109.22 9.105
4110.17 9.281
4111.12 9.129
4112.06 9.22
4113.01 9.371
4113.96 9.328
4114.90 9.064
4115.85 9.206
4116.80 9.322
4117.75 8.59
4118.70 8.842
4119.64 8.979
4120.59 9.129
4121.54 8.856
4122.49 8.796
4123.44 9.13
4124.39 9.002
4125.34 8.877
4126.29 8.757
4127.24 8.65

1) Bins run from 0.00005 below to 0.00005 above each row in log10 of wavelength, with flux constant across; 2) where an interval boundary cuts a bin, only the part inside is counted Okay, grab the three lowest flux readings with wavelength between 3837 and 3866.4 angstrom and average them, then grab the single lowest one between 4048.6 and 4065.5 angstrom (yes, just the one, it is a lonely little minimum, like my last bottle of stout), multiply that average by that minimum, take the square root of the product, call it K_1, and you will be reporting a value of 10.3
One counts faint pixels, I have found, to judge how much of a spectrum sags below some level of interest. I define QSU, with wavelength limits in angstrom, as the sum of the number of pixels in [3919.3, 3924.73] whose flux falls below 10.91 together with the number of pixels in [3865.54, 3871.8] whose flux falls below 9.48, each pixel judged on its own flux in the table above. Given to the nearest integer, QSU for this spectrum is 3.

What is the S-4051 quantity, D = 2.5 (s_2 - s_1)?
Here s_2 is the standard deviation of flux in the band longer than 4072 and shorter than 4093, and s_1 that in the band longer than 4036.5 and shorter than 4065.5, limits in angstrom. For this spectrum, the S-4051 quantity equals -0.01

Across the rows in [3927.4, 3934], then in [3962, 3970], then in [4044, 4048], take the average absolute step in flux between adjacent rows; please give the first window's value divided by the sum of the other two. 0.49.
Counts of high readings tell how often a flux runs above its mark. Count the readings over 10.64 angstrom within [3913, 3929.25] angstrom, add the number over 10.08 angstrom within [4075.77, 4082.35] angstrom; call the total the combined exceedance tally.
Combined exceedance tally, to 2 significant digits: 10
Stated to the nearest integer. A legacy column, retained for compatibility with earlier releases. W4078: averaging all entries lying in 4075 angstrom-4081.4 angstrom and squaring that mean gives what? 93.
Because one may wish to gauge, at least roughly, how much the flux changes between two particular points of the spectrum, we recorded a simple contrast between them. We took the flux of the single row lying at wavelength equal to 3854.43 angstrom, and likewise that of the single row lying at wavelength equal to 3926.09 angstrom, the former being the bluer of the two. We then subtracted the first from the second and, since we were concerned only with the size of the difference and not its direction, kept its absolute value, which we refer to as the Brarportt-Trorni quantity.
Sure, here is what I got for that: 1.3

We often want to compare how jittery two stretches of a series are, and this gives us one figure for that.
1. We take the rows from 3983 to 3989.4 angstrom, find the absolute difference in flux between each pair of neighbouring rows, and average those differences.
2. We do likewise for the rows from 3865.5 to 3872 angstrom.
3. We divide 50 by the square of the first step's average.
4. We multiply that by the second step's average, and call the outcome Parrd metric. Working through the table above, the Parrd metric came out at 348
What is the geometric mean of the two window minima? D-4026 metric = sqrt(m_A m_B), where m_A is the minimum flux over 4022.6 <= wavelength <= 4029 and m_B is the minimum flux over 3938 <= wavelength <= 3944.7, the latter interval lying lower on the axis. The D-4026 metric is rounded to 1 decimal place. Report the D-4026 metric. 9.8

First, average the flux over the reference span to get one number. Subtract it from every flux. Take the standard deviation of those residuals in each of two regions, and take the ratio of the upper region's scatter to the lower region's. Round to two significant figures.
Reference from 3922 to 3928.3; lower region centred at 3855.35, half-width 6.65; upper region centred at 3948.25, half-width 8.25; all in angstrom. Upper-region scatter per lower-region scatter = 1.5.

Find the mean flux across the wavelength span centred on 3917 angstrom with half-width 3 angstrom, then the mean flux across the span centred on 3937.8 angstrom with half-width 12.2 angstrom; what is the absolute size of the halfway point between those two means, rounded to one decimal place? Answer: 10.6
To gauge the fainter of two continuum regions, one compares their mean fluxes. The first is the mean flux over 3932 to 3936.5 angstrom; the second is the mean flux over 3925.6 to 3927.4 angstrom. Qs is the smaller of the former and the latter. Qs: 10.6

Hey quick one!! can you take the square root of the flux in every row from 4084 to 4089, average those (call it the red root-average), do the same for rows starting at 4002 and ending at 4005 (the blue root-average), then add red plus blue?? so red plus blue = 6.19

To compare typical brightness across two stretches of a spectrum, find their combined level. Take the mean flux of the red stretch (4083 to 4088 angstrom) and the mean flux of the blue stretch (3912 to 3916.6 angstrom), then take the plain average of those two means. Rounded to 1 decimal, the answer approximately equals 10.2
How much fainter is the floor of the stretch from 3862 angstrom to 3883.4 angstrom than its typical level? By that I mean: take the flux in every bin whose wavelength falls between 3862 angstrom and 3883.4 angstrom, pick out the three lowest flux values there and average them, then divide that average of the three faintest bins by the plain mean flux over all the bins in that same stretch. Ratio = 0.946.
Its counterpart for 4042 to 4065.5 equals 0.970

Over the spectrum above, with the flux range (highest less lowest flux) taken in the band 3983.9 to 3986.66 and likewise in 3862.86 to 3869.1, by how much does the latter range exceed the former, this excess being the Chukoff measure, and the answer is 0.65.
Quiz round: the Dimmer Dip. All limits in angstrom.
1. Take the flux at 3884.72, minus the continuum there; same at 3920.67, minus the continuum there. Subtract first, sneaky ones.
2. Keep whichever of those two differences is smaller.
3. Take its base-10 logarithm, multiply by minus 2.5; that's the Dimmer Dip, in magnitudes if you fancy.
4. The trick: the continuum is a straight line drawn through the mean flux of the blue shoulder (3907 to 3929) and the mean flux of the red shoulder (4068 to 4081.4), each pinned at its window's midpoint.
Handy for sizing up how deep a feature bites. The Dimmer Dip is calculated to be 1.3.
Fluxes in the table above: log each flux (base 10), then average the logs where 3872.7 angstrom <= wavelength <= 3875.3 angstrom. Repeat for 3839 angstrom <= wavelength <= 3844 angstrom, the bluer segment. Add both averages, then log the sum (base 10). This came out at 0.334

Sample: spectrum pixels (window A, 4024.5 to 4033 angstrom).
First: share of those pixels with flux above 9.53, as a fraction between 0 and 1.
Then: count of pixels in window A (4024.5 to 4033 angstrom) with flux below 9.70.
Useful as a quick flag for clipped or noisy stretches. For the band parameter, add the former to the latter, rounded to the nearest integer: 9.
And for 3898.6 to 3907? 1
